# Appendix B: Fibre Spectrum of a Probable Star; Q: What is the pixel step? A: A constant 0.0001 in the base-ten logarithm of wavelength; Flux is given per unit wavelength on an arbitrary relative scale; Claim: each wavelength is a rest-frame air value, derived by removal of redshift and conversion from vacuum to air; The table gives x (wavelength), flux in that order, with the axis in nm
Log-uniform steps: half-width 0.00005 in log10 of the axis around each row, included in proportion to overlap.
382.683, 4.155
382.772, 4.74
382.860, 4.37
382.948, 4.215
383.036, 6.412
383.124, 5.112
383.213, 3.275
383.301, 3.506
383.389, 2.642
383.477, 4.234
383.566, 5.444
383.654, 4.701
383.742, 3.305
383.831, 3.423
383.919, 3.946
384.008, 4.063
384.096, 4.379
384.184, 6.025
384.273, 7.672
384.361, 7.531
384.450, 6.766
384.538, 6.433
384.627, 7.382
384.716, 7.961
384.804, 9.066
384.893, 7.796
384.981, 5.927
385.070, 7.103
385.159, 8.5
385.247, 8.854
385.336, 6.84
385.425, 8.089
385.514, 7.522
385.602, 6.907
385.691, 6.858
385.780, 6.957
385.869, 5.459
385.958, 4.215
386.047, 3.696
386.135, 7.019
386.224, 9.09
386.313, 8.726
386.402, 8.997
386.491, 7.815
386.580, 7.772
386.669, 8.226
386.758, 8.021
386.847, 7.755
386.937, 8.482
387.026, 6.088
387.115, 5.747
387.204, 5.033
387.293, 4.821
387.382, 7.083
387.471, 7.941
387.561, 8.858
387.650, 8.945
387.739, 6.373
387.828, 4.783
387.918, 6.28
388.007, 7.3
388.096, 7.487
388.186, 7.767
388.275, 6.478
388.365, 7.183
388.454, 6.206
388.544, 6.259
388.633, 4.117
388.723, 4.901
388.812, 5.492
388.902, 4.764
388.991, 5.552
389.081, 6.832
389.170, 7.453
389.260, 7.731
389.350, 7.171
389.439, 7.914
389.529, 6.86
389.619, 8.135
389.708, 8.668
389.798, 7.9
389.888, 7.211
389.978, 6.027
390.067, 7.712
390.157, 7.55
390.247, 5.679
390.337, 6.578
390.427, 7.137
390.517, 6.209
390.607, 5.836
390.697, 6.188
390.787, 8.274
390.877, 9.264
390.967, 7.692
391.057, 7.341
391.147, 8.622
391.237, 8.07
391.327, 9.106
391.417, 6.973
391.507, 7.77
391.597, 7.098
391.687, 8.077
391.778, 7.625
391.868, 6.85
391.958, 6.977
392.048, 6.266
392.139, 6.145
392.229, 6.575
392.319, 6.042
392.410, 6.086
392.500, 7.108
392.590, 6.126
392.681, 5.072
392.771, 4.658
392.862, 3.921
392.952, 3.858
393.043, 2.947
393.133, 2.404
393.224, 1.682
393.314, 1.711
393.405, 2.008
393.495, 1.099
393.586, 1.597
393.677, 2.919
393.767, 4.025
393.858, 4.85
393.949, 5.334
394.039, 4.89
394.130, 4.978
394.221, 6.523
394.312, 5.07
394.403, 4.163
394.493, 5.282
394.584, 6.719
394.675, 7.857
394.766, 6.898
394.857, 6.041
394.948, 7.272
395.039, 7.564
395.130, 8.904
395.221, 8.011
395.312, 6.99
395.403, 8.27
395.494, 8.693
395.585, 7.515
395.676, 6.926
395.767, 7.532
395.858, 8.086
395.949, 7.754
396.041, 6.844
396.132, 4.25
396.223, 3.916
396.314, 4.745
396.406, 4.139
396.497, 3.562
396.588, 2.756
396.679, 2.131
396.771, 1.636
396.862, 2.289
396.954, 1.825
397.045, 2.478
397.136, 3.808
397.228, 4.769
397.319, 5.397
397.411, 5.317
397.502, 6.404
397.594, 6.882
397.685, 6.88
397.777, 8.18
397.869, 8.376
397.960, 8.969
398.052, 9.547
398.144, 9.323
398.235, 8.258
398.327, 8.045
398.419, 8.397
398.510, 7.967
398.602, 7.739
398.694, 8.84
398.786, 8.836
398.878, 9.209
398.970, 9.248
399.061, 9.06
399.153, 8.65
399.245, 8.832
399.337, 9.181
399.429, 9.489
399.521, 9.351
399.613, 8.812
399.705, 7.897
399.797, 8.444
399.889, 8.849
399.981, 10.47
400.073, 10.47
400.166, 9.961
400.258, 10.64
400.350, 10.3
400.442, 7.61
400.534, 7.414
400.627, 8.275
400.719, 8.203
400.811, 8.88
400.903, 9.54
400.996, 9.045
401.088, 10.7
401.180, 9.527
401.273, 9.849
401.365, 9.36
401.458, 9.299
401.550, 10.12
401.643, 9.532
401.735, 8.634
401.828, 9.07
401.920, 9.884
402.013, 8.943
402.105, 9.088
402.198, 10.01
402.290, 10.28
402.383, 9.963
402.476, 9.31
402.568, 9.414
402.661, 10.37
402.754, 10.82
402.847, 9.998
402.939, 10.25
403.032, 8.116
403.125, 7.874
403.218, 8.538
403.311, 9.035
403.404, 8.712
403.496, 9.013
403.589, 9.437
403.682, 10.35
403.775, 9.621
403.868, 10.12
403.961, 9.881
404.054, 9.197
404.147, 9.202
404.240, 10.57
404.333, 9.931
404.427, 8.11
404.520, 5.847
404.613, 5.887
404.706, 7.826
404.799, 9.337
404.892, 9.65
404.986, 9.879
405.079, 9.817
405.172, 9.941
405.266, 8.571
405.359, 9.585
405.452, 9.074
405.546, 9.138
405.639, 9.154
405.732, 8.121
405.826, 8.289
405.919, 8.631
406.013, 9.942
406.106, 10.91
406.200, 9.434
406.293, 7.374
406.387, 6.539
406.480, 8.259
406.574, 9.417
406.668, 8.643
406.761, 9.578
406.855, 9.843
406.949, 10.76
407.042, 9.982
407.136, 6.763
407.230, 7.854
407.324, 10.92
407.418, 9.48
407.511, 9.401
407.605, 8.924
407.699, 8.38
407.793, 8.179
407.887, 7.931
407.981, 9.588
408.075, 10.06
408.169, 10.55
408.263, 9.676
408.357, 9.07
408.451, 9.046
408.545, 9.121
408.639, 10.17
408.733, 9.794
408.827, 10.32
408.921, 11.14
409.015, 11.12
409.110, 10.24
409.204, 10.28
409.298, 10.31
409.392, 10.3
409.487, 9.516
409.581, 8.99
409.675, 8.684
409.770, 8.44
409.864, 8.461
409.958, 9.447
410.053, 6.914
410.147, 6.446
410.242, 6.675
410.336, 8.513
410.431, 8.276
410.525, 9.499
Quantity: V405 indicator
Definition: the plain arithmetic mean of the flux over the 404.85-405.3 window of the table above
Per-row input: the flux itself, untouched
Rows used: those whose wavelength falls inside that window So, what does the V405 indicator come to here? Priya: 9.6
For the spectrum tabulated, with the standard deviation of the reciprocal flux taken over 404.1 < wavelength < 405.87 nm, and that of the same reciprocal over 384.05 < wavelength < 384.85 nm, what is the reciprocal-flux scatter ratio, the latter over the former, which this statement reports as 1.6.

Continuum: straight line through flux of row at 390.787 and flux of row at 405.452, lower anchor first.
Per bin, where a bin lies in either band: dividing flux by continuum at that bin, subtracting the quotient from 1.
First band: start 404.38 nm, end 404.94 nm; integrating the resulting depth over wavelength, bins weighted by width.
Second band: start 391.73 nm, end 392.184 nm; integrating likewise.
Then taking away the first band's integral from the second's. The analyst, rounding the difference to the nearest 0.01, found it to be 0.01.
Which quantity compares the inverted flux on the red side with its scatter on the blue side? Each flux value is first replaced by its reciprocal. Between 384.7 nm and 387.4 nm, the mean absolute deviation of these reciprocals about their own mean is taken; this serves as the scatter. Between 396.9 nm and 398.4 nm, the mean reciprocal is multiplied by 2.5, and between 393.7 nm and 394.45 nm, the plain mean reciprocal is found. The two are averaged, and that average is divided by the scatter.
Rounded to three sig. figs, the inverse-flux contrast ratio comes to 12.3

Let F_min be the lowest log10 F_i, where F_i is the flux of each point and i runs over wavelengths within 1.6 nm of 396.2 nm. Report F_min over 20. 0.011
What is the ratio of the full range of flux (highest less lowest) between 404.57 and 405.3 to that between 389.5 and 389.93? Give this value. 2.2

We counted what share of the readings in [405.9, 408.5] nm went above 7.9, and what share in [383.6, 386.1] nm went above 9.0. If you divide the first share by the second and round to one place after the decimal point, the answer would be 24.0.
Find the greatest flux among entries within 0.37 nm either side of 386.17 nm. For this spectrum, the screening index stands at 9.09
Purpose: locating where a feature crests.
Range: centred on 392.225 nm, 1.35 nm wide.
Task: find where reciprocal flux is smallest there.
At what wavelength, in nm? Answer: 391.687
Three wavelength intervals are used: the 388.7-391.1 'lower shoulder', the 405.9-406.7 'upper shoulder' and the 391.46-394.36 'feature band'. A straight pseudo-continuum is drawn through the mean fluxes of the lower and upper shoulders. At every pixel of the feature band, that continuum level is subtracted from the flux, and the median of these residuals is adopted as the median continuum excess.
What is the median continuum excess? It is -2.3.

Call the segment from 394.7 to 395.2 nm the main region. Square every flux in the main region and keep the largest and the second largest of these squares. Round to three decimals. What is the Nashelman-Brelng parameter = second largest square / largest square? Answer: 0.722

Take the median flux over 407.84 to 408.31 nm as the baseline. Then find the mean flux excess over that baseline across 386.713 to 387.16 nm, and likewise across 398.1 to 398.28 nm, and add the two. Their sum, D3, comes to -3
